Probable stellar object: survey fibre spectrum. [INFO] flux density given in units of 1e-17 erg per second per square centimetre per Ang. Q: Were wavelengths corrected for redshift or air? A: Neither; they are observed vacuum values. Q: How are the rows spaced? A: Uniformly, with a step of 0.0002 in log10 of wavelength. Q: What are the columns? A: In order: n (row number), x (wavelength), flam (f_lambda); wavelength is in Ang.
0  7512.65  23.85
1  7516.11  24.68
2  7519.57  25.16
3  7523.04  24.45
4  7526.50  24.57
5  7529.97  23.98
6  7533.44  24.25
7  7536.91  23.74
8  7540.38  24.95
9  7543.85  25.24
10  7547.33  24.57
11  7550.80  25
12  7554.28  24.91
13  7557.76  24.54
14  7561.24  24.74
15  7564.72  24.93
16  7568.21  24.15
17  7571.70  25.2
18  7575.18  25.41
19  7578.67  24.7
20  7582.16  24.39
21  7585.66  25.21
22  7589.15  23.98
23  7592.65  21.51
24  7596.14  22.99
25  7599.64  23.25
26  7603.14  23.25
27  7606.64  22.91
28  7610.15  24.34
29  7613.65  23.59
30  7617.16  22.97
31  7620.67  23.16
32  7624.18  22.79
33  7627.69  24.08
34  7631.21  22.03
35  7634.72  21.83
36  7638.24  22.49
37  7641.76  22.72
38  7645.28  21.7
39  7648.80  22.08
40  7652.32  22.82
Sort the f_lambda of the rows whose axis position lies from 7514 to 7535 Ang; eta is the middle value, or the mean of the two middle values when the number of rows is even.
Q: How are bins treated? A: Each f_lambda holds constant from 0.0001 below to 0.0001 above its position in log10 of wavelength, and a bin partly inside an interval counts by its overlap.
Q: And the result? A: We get 24.5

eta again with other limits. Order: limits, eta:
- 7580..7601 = 23.6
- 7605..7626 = 23.1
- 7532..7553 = 24.8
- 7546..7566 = 24.8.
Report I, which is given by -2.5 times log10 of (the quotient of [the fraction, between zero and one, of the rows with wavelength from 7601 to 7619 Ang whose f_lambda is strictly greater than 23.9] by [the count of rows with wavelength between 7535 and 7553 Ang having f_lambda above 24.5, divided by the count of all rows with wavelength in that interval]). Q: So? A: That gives 1.5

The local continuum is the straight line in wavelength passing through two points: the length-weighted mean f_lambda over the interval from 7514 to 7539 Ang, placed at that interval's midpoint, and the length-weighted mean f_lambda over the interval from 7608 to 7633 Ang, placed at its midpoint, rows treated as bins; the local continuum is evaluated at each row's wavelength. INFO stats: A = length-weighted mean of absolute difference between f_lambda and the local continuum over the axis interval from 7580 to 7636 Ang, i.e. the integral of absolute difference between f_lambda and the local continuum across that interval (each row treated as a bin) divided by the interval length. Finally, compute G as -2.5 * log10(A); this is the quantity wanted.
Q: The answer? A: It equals 0.36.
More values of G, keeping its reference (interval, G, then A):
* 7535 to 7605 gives 0.21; 0.82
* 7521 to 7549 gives 0.94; 0.42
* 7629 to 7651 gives 0.15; 0.87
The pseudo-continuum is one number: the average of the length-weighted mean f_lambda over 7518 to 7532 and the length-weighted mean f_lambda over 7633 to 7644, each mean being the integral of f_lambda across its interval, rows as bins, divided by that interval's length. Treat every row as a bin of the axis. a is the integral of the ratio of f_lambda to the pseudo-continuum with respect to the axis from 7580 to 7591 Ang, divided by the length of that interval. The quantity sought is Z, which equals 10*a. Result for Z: 10.5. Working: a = 1.05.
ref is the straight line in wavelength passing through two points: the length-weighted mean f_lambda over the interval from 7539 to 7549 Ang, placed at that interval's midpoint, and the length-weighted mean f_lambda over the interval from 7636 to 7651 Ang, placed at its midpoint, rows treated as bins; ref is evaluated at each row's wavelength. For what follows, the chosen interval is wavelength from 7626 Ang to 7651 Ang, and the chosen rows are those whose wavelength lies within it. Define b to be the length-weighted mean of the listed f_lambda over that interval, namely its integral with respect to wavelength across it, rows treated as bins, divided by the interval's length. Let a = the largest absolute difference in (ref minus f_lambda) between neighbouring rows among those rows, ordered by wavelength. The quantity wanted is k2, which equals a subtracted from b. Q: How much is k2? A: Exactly 20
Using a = 1.96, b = 22.4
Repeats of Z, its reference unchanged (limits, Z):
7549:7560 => 10.6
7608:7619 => 10.1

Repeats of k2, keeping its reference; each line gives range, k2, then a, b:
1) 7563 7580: 24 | 1.14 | 24.9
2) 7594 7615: 22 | 1.52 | 23.4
